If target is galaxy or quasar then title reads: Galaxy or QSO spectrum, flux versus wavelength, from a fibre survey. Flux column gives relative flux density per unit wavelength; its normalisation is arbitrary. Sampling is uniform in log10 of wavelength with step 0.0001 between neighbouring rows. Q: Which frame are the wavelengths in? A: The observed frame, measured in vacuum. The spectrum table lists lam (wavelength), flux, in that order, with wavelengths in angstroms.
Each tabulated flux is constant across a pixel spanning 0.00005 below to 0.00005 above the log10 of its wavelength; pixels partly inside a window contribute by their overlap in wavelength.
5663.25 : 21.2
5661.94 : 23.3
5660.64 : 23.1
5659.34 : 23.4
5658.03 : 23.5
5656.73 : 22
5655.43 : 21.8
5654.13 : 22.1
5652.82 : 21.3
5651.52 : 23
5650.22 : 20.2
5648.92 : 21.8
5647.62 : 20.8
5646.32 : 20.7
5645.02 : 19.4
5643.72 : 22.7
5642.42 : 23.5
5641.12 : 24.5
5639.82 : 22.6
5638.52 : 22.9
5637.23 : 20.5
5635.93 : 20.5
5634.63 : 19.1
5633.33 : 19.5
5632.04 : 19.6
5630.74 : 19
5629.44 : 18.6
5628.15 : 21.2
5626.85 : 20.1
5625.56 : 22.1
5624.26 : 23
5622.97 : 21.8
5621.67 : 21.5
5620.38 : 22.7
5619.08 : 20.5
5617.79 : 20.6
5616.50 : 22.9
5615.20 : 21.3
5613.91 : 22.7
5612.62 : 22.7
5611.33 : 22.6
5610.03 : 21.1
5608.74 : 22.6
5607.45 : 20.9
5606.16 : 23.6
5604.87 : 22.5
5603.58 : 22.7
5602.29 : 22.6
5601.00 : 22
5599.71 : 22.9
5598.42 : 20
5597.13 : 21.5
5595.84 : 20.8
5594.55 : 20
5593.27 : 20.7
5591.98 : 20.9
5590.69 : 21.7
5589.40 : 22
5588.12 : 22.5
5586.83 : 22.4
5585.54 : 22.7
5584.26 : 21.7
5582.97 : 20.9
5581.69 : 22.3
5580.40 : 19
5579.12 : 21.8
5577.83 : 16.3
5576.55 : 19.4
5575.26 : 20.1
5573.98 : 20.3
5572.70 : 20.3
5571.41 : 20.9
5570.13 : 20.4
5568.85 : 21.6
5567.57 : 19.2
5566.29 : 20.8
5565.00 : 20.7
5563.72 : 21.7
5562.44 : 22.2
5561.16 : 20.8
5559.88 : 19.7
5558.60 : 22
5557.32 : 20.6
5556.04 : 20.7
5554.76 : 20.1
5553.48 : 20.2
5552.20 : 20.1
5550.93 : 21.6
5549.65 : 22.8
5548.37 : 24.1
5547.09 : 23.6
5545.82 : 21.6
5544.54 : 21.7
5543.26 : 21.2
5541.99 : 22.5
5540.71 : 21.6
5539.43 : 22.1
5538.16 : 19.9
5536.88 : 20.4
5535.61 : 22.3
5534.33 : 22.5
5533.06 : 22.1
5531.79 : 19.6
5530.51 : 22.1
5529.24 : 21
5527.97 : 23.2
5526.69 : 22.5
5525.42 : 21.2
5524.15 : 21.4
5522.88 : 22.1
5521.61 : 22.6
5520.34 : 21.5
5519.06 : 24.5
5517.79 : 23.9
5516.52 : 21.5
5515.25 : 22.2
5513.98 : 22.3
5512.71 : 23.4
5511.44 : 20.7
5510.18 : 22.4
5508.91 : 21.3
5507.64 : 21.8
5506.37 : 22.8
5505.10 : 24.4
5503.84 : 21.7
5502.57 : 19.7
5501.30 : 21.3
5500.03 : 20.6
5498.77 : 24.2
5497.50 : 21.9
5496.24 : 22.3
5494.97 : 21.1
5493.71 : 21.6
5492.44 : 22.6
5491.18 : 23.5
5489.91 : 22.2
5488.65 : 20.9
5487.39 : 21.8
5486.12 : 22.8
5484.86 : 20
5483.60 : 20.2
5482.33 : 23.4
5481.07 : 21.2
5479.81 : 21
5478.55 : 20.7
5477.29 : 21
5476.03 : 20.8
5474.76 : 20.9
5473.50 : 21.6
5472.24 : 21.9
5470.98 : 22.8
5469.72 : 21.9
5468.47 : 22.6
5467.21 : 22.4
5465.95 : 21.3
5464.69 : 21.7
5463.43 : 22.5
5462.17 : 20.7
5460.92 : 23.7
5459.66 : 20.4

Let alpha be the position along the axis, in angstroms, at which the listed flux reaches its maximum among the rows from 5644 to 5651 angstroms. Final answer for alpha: 5648.92 angstroms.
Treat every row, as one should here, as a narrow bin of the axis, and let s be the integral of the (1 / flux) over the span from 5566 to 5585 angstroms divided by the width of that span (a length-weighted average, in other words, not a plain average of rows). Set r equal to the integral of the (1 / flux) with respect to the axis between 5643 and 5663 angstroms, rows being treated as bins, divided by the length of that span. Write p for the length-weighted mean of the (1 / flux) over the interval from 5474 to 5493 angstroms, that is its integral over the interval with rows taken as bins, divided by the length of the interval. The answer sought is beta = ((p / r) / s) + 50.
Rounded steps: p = 0.0466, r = 0.0457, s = 0.0495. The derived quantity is 70.6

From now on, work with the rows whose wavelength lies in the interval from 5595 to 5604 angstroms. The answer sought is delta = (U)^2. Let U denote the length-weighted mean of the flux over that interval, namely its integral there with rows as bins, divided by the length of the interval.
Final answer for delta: 471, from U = 21.7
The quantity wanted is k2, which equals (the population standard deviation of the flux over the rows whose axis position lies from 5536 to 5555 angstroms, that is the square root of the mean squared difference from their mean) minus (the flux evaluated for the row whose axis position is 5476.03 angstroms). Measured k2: -19.5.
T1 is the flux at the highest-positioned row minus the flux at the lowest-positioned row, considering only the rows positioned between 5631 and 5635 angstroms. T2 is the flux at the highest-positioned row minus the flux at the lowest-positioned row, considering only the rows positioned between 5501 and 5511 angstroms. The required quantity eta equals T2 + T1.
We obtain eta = 0.6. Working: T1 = -0.5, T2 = 1.1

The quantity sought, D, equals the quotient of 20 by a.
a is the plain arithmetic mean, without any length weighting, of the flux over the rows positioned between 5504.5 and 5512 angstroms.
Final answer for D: 0.900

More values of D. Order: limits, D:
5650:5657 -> 0.920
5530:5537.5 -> 0.930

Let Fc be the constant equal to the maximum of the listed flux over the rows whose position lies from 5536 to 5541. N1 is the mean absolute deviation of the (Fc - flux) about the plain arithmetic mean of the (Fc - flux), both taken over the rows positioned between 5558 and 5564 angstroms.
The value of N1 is 0.82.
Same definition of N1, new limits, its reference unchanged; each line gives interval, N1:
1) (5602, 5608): 0.62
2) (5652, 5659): 0.54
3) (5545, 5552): 0.91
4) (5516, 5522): 1.12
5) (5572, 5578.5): 1.19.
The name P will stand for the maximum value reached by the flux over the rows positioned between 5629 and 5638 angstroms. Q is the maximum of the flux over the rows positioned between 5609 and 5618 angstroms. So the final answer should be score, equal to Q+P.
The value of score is 43.4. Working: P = 20.5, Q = 22.9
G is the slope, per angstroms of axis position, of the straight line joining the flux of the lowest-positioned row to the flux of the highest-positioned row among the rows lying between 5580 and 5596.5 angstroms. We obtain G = 0.12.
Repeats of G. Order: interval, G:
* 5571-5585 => 0.06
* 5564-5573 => -0.05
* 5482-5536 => -0.02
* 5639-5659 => 0.05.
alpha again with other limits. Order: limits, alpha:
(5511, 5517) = 5512.71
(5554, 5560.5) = 5558.60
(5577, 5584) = 5581.69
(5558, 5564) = 5562.44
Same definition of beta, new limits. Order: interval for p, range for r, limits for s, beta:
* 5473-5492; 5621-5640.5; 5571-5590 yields 70.0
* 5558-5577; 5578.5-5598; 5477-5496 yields 72.3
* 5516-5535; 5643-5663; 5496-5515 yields 71.8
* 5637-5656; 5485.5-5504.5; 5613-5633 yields 71.1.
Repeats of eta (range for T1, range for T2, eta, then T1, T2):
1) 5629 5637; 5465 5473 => 2.5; 1.9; 0.6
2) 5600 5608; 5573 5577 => -2.0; -1.1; -0.9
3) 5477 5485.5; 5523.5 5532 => -2.8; -1.0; -1.8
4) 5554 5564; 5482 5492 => 1.7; 1.6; 0.1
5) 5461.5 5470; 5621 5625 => 2.7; 1.2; 1.5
